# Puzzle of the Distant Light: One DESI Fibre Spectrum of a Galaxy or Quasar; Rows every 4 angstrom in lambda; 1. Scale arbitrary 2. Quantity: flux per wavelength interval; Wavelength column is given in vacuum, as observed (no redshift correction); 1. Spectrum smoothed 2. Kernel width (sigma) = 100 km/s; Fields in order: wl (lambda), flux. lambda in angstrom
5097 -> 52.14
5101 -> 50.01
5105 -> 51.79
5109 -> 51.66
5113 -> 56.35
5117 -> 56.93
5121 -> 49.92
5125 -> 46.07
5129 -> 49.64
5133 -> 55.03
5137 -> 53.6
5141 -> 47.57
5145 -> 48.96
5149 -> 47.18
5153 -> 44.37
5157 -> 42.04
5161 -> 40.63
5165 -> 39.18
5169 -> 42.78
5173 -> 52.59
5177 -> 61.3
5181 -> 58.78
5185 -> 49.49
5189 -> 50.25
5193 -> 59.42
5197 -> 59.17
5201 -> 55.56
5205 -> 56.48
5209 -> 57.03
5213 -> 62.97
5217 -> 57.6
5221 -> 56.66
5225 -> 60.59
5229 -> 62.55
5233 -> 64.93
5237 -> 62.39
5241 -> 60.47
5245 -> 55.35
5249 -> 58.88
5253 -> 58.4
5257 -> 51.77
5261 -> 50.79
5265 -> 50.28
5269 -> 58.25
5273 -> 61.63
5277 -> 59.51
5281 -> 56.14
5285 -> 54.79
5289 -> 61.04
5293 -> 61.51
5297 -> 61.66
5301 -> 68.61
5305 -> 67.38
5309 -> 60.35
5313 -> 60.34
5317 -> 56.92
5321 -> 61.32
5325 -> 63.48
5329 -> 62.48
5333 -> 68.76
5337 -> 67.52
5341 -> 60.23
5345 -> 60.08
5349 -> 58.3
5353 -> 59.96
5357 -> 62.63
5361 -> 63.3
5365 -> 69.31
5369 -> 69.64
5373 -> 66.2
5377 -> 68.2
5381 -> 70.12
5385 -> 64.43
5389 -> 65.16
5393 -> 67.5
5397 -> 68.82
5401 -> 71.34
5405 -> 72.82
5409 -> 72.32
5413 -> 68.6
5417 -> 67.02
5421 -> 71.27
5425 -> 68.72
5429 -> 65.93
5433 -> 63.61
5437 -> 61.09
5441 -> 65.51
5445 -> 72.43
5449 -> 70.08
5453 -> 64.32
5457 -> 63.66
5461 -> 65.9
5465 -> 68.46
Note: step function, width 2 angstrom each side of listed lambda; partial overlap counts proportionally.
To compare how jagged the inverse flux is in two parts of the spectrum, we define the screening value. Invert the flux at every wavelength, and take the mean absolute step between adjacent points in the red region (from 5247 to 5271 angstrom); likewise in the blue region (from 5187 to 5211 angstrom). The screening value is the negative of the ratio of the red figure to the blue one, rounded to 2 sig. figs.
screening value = -1.2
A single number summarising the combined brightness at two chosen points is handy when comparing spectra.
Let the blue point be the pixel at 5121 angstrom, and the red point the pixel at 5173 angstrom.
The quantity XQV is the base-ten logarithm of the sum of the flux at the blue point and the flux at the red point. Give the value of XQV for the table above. 2.01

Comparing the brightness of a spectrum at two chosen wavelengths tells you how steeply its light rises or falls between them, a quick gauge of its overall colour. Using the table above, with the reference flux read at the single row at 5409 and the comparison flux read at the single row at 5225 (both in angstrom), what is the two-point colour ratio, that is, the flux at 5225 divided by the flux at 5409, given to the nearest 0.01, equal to 0.84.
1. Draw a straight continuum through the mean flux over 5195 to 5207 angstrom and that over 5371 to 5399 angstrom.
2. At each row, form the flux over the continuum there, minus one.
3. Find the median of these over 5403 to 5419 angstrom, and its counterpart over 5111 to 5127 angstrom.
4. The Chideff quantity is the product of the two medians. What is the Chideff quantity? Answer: 0.0004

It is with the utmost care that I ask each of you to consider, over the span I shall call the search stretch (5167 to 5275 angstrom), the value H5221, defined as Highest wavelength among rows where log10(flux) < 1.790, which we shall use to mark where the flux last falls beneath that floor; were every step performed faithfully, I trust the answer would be 5273 angstrom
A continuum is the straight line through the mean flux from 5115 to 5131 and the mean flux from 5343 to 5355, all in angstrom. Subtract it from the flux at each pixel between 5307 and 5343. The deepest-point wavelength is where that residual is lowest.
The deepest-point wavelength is 5317 angstrom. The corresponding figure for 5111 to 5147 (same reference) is 5125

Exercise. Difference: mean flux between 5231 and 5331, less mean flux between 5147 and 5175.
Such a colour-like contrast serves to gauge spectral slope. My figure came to 15.4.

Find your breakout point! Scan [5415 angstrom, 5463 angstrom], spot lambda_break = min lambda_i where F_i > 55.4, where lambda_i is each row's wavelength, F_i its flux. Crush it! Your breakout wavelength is 5417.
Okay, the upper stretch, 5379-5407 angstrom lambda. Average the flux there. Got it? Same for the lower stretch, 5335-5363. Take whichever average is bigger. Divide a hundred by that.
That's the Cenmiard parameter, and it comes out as 1.46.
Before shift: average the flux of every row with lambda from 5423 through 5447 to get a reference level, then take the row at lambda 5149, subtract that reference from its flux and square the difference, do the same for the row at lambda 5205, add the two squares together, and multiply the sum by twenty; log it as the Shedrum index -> 9142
